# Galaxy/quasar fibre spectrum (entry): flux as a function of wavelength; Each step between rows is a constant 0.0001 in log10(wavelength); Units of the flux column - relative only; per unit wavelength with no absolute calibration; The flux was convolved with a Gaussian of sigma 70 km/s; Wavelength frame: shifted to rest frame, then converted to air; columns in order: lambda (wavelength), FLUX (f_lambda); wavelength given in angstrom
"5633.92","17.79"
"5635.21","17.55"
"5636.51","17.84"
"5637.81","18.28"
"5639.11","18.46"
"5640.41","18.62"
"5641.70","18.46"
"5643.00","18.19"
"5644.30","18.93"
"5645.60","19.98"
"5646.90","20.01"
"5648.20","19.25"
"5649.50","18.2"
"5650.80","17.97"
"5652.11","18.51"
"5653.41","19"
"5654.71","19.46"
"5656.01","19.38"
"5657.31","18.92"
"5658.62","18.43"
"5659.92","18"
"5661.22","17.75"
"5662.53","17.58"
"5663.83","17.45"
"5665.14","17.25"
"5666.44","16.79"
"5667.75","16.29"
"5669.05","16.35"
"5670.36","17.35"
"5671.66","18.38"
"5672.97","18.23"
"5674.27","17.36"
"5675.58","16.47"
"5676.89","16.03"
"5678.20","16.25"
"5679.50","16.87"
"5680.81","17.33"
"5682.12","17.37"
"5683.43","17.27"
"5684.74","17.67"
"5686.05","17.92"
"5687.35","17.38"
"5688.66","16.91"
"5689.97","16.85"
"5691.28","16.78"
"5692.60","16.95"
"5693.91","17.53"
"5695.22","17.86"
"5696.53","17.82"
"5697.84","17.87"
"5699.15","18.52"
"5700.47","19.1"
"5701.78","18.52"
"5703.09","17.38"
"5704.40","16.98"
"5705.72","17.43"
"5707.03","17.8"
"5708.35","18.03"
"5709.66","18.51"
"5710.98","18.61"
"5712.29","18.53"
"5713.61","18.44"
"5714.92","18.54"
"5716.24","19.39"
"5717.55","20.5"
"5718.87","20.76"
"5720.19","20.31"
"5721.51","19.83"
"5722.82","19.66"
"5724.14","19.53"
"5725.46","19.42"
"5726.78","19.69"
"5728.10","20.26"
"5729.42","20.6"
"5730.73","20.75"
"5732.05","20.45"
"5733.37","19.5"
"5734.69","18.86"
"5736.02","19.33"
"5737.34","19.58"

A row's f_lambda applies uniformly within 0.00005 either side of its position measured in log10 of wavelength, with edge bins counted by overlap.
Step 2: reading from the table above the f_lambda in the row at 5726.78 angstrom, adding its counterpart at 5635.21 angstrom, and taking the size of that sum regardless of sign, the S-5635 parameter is 37.2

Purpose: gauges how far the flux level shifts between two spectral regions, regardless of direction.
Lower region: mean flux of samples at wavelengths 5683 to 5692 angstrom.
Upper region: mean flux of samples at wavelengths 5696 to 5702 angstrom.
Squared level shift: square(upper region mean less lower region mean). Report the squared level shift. 1.2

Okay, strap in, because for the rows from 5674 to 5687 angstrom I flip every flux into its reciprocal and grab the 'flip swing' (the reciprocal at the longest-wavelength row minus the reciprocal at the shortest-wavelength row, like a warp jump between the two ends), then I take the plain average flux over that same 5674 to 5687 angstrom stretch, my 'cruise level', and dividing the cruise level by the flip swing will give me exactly -9474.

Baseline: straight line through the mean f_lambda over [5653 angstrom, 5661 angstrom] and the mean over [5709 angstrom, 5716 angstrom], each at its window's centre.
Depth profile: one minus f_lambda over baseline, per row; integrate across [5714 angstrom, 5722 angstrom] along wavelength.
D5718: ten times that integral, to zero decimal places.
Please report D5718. -6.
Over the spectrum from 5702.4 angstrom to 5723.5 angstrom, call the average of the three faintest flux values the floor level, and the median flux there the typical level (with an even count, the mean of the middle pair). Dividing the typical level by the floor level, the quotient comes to 1.07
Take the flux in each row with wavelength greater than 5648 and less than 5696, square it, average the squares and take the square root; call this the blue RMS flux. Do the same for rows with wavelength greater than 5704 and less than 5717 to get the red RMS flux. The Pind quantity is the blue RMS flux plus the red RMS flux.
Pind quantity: 35.9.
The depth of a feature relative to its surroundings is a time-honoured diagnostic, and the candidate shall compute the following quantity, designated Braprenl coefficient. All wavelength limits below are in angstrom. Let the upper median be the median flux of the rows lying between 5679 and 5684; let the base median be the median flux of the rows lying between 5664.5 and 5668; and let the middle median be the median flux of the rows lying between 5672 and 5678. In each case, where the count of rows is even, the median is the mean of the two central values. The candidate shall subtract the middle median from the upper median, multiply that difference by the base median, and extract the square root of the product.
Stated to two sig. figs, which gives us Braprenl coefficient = 2.5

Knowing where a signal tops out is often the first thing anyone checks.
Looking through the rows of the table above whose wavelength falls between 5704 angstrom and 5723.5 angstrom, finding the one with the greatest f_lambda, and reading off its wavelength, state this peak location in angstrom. 5718.87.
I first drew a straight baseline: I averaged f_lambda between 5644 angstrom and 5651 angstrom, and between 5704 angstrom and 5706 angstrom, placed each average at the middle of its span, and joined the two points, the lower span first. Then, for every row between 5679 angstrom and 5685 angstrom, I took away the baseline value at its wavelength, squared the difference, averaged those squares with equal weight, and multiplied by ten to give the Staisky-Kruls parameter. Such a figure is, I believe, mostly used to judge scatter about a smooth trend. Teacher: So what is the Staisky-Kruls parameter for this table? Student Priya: 5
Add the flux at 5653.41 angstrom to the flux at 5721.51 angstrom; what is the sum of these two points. 38.8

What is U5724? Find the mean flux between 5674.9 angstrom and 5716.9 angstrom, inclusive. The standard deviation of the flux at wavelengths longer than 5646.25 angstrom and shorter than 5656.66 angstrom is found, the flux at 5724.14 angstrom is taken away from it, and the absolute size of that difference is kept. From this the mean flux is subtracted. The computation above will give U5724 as 1.2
